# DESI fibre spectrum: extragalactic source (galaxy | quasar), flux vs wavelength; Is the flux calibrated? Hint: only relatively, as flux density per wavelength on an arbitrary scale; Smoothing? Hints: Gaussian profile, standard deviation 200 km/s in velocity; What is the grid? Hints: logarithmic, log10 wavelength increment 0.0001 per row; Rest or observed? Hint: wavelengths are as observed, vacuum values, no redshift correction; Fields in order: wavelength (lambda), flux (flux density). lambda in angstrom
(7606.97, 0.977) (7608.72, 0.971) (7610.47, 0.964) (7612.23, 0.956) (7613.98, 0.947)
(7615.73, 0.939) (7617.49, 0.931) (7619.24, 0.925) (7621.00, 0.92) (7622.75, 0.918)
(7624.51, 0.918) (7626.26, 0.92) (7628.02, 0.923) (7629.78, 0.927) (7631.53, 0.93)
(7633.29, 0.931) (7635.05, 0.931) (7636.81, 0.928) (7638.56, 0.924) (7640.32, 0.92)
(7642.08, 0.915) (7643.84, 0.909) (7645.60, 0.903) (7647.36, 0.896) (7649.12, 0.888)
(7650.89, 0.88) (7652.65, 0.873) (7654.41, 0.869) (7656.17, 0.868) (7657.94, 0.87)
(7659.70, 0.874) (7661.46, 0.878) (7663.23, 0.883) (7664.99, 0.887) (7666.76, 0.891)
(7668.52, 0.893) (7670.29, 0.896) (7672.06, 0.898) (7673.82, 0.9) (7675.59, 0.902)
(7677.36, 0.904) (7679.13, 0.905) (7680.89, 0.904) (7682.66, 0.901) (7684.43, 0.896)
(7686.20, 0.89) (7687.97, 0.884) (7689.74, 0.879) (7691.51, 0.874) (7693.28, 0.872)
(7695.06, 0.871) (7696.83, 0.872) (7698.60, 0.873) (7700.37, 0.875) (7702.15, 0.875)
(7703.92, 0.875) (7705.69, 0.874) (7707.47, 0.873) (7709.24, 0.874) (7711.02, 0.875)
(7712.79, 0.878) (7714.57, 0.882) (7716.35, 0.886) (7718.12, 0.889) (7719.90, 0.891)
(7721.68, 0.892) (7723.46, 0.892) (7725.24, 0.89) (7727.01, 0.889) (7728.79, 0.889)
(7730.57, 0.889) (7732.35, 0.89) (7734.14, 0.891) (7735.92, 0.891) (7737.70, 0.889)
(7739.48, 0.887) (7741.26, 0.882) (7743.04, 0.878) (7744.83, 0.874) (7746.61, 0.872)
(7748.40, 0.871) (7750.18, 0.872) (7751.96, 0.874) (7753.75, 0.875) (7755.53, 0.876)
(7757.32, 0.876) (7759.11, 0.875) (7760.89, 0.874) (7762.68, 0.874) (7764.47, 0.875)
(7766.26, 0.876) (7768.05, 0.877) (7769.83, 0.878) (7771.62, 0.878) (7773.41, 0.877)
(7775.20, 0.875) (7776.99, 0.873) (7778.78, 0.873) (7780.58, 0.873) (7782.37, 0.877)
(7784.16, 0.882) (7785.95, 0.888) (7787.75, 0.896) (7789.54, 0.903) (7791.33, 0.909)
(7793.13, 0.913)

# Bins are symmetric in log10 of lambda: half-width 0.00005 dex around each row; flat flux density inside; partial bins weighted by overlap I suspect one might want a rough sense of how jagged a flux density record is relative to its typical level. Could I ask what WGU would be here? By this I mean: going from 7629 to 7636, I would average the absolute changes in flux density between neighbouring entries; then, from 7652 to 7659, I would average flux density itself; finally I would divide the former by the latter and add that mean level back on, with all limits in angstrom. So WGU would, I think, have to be 0.872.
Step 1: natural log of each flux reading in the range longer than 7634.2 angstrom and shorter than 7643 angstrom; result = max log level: -0.071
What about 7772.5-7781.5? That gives -0.131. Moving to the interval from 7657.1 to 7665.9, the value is -0.120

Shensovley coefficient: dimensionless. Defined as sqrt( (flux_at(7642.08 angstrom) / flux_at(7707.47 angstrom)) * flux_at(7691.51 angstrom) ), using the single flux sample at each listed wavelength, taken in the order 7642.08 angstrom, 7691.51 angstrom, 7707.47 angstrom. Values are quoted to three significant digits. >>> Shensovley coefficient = 0.957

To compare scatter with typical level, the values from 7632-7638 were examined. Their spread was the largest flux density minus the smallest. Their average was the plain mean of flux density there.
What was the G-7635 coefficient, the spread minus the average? -0.927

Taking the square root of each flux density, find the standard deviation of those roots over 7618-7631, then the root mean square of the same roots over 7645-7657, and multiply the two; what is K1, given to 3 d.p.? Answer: 0.002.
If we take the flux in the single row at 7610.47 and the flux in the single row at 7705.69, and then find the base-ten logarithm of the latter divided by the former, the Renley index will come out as -0.043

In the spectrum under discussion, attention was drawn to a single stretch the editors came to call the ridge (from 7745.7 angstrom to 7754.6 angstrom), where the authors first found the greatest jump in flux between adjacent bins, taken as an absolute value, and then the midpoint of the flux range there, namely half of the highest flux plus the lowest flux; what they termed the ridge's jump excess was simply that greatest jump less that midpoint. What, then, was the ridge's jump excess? -0.871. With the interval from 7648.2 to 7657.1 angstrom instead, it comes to -0.870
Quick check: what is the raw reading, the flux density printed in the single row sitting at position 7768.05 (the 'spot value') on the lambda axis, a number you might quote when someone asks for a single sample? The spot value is 0.877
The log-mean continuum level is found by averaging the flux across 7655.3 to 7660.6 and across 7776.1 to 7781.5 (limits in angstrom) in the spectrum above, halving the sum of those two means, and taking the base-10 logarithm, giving -0.060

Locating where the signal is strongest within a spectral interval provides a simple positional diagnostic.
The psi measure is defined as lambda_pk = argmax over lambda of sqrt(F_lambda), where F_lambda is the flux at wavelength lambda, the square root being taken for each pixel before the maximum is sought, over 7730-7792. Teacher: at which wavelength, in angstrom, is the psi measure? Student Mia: 7791.33 angstrom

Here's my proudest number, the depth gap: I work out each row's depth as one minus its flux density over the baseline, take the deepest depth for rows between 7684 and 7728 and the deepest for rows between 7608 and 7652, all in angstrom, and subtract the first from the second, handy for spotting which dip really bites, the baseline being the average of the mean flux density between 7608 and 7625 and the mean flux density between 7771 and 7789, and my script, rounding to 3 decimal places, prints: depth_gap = -0.010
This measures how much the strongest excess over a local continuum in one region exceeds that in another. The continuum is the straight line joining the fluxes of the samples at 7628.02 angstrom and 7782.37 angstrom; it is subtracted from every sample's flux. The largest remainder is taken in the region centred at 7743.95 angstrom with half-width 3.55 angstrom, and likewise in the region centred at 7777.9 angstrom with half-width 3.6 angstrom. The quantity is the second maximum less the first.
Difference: 0.003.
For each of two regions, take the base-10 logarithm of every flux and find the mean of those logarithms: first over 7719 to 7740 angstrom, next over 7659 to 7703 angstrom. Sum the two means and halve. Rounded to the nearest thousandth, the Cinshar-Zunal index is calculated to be -0.051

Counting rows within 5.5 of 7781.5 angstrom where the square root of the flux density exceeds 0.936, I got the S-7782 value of 3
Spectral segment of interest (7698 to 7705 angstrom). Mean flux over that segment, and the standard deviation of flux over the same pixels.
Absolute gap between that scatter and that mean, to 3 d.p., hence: 0.874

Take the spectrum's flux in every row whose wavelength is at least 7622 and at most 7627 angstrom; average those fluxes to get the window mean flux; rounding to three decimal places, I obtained 0.919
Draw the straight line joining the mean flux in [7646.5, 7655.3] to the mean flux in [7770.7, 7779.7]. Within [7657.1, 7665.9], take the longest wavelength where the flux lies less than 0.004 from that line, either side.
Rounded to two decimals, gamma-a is 7663.23 angstrom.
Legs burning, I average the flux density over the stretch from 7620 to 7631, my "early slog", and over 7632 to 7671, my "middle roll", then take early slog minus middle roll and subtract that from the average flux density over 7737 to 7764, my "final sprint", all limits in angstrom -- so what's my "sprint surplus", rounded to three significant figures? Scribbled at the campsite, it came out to 0.851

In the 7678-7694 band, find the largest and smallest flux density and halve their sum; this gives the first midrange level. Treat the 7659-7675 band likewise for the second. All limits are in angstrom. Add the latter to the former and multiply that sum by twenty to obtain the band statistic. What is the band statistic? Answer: 35.51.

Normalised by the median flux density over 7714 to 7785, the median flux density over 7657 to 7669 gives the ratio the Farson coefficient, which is 1.01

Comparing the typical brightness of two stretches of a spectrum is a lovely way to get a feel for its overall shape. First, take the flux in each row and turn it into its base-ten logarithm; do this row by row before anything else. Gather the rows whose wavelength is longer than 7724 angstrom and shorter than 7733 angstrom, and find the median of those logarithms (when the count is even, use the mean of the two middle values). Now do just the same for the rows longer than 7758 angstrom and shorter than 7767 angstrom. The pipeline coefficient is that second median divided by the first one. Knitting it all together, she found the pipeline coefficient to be 1.13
